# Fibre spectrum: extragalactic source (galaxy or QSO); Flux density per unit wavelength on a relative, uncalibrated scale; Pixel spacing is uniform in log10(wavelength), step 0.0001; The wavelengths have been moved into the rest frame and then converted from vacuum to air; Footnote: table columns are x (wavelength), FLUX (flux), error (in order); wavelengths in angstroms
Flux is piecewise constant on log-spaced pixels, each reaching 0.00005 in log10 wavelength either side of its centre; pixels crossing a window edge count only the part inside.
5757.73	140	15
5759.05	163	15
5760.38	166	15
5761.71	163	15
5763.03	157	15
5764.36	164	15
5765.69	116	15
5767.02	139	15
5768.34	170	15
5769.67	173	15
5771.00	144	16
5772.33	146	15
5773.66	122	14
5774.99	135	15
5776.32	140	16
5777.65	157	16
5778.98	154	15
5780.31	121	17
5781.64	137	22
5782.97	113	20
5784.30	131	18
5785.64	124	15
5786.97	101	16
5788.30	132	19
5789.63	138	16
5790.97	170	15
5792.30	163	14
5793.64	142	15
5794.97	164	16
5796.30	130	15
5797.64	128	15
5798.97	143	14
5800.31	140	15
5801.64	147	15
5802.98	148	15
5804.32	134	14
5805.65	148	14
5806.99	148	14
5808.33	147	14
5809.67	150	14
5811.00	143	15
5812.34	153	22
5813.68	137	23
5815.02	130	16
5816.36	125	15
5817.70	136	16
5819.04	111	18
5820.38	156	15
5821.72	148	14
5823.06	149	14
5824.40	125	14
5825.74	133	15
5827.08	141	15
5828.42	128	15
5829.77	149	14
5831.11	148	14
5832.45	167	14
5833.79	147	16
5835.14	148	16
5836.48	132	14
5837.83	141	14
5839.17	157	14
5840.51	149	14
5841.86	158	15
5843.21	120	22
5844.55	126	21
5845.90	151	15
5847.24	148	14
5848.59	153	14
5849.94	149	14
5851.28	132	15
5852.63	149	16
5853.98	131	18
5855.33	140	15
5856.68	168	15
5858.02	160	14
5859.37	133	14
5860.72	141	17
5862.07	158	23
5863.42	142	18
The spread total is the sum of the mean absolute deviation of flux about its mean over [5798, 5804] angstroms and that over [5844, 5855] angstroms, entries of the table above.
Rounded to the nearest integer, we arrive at 13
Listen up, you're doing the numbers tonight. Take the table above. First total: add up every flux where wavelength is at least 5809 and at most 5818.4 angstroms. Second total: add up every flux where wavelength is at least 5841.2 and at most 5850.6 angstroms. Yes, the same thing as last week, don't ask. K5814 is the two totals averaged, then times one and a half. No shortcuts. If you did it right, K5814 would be 1484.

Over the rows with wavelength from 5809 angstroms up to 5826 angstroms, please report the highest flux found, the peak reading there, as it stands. 156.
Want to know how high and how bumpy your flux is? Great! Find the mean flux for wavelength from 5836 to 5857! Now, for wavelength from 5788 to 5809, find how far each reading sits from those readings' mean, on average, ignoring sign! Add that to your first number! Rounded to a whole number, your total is 153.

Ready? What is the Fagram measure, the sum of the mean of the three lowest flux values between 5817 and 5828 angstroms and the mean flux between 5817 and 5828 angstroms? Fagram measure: 260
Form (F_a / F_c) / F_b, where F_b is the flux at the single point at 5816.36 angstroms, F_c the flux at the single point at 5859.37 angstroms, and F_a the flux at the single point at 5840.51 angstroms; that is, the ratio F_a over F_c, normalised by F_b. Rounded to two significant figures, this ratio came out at 0.0090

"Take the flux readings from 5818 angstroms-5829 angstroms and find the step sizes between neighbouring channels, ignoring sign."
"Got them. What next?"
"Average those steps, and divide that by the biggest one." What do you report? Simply 0.34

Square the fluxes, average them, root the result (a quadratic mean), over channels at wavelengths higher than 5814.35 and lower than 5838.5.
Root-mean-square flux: 140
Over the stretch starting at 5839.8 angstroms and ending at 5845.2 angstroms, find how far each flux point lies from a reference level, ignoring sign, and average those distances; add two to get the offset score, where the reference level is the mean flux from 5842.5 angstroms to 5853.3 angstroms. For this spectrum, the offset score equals 17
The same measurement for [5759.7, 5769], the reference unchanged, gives 22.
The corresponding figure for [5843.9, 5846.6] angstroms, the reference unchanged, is 14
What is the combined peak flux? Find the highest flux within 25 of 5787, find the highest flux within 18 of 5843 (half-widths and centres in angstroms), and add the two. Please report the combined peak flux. 341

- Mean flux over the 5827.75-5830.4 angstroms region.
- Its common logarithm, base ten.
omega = 2.14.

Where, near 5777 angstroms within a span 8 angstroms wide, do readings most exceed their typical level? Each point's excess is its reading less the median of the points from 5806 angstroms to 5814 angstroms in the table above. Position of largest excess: 5777.65 angstroms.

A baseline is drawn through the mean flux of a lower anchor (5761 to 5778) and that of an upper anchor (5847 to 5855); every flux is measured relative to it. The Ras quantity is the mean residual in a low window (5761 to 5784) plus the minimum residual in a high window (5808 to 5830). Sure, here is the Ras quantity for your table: -38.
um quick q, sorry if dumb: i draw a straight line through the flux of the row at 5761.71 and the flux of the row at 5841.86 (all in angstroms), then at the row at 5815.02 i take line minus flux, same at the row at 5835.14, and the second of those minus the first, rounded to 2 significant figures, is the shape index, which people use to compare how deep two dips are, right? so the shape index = -19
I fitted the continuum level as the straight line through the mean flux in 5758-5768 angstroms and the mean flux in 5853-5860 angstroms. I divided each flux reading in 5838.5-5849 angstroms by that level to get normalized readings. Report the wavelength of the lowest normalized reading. 5843.21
